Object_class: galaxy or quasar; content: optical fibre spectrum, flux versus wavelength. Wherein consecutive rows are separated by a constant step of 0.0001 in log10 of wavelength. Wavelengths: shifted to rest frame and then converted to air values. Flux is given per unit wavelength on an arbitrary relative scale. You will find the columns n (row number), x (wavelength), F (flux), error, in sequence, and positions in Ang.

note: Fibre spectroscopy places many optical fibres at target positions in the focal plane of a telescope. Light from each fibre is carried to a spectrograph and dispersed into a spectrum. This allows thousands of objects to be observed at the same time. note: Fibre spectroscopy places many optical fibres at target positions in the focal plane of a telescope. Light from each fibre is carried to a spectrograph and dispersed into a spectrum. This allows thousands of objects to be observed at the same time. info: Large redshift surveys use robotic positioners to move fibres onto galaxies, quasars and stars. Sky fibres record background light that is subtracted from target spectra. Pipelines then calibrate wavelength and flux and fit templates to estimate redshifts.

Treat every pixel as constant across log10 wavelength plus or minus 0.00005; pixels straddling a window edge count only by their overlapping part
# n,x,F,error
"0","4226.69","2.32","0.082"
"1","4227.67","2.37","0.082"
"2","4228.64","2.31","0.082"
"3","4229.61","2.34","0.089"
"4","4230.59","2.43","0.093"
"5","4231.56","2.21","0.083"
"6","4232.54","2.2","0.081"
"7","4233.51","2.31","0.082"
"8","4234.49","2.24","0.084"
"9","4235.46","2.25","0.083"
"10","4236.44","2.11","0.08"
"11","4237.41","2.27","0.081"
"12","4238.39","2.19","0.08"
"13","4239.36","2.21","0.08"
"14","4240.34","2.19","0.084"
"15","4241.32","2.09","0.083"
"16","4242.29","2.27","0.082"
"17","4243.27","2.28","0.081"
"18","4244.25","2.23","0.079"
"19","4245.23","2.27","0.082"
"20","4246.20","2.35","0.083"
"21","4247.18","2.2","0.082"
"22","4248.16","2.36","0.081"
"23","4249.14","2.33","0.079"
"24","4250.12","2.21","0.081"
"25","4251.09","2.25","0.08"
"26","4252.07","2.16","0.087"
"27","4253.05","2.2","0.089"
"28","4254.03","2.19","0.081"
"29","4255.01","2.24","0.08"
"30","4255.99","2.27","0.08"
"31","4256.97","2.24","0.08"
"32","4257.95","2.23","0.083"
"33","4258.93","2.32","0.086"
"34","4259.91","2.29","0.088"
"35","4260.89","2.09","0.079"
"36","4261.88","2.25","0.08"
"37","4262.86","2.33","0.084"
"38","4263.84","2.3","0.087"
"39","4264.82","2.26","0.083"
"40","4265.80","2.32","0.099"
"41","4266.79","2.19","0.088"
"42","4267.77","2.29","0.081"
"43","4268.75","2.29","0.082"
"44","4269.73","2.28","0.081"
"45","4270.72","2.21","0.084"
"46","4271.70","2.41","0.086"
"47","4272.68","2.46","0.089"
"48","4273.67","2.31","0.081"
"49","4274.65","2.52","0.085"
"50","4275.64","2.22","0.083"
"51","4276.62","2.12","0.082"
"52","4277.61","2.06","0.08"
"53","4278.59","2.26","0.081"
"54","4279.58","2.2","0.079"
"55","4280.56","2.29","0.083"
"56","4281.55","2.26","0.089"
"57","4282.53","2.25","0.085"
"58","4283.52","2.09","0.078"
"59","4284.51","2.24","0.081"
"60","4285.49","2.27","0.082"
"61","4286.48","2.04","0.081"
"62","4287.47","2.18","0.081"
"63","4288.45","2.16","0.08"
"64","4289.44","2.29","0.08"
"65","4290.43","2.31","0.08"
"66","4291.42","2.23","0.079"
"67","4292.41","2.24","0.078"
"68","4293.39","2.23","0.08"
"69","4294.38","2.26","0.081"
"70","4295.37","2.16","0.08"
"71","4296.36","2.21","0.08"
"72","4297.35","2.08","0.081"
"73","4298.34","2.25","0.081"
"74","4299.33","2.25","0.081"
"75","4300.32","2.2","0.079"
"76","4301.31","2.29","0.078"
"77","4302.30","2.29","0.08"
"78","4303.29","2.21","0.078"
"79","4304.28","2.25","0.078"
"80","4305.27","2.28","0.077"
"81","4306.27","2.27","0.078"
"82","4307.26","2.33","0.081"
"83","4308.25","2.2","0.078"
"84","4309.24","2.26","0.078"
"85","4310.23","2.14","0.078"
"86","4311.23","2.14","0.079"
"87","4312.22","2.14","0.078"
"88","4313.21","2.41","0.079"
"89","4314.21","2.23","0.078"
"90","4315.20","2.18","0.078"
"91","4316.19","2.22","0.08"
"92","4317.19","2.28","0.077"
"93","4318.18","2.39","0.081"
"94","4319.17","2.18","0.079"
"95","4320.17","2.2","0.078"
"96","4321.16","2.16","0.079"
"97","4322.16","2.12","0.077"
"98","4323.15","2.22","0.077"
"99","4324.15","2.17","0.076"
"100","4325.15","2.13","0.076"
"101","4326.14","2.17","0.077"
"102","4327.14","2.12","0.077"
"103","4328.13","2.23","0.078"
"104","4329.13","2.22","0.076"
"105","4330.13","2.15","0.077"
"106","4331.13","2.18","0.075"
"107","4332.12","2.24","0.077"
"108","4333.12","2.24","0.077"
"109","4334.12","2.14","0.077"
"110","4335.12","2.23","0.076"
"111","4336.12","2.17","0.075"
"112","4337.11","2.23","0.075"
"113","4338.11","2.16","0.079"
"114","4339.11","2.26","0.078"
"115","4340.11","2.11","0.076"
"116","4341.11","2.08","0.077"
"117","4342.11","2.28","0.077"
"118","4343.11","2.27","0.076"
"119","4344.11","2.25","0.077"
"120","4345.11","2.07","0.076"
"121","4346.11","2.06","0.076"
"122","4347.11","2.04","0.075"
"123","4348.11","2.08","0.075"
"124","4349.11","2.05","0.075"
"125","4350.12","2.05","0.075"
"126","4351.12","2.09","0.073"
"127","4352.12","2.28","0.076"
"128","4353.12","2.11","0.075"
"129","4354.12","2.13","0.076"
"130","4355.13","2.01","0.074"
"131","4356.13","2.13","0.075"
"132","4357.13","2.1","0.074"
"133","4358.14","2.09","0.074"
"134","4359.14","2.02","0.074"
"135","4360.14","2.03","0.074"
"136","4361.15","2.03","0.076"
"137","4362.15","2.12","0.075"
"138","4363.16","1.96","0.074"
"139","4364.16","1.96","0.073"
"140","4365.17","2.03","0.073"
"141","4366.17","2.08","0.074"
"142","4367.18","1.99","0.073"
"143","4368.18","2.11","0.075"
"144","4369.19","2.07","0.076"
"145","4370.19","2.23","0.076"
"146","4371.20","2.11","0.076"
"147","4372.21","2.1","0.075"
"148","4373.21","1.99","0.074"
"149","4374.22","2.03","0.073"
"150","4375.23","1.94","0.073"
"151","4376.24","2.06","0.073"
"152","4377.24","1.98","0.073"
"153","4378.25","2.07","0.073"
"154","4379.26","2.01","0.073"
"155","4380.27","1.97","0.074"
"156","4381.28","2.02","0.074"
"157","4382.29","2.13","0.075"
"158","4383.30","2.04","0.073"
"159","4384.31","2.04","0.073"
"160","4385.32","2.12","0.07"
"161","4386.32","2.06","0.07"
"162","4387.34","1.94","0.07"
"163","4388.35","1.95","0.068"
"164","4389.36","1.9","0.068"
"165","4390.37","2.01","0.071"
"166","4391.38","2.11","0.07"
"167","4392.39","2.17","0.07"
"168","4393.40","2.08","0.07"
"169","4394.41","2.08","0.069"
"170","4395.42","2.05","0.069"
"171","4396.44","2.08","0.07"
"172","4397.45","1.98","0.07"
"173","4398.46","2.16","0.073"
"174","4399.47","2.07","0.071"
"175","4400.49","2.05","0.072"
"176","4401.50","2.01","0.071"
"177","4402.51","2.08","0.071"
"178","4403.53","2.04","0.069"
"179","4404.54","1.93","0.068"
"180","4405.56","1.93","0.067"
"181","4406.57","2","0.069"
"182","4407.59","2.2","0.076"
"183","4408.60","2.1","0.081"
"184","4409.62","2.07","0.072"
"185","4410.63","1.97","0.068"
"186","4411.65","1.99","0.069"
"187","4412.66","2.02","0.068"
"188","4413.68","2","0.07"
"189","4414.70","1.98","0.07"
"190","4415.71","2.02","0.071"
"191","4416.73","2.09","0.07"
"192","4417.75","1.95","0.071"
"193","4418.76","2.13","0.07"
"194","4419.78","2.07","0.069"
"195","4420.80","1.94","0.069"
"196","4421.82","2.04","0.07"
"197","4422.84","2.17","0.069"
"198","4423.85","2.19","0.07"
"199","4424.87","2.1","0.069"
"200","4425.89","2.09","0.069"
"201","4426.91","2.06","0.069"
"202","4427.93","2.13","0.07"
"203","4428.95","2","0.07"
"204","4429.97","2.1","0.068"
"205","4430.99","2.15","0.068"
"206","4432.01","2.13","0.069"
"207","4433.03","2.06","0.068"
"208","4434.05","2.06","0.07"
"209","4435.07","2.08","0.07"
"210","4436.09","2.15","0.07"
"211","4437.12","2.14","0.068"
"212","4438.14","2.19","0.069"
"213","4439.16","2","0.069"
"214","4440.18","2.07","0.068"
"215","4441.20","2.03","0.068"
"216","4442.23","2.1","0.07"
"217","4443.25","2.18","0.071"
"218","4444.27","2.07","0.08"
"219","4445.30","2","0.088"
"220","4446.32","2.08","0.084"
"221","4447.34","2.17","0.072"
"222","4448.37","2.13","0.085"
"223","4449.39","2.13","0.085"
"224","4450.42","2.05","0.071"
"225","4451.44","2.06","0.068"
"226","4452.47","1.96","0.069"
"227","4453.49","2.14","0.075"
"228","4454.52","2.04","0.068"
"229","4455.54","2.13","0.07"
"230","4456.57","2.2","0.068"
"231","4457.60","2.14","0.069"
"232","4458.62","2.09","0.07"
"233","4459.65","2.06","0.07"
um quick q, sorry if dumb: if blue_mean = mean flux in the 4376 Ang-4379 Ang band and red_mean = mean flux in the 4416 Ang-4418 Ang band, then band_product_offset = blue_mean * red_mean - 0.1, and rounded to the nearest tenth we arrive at 4.0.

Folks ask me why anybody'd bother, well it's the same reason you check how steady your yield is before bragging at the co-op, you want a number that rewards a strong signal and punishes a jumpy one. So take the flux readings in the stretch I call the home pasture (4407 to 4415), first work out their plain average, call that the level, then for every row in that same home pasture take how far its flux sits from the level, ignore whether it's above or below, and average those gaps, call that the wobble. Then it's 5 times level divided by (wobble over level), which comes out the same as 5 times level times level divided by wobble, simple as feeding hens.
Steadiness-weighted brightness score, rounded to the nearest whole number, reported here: 338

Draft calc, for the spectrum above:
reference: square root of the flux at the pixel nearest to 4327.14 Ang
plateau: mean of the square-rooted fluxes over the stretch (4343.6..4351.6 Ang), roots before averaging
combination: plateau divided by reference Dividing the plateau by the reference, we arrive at 0.992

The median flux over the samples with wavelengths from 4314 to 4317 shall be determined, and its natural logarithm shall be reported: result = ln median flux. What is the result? 0.80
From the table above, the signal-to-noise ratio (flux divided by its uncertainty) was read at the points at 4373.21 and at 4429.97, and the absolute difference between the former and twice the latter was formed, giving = 35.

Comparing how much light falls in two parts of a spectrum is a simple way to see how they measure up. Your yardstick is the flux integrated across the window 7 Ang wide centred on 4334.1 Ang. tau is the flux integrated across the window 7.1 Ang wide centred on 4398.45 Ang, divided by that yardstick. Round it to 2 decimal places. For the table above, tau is 0.95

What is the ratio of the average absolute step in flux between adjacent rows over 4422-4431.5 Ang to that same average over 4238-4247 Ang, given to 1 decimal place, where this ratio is 1.0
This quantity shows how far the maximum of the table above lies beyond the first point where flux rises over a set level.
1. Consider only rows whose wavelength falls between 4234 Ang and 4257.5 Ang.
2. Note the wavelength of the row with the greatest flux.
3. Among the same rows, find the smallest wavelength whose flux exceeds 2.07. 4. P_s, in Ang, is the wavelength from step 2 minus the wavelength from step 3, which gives 13.7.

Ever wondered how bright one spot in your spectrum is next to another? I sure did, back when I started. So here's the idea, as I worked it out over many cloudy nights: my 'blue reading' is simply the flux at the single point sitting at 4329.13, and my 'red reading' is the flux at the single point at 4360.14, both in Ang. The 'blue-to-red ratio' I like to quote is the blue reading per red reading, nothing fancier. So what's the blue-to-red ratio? 1.09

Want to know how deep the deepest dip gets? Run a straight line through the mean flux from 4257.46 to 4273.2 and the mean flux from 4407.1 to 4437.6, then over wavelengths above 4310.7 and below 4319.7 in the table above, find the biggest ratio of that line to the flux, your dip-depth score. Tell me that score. 1.04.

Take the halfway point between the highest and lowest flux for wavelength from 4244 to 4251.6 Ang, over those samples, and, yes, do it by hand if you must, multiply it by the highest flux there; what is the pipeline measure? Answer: 5.38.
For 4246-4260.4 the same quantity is 5.33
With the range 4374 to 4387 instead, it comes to 4.33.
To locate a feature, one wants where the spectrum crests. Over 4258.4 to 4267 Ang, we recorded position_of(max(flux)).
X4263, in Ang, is 4262.86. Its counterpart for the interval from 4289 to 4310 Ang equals 4307.26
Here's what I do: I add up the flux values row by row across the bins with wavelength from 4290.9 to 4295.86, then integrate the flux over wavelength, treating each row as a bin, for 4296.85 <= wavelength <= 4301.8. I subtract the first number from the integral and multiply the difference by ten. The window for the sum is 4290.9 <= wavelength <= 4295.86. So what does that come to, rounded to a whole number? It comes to -2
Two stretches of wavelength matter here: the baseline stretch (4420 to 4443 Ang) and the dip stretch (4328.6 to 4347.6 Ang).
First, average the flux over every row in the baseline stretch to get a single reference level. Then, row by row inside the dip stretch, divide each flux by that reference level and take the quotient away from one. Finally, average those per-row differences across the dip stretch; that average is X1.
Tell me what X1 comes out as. -0.042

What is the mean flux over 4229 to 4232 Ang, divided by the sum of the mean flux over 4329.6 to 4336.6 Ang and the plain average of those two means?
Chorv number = 0.523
